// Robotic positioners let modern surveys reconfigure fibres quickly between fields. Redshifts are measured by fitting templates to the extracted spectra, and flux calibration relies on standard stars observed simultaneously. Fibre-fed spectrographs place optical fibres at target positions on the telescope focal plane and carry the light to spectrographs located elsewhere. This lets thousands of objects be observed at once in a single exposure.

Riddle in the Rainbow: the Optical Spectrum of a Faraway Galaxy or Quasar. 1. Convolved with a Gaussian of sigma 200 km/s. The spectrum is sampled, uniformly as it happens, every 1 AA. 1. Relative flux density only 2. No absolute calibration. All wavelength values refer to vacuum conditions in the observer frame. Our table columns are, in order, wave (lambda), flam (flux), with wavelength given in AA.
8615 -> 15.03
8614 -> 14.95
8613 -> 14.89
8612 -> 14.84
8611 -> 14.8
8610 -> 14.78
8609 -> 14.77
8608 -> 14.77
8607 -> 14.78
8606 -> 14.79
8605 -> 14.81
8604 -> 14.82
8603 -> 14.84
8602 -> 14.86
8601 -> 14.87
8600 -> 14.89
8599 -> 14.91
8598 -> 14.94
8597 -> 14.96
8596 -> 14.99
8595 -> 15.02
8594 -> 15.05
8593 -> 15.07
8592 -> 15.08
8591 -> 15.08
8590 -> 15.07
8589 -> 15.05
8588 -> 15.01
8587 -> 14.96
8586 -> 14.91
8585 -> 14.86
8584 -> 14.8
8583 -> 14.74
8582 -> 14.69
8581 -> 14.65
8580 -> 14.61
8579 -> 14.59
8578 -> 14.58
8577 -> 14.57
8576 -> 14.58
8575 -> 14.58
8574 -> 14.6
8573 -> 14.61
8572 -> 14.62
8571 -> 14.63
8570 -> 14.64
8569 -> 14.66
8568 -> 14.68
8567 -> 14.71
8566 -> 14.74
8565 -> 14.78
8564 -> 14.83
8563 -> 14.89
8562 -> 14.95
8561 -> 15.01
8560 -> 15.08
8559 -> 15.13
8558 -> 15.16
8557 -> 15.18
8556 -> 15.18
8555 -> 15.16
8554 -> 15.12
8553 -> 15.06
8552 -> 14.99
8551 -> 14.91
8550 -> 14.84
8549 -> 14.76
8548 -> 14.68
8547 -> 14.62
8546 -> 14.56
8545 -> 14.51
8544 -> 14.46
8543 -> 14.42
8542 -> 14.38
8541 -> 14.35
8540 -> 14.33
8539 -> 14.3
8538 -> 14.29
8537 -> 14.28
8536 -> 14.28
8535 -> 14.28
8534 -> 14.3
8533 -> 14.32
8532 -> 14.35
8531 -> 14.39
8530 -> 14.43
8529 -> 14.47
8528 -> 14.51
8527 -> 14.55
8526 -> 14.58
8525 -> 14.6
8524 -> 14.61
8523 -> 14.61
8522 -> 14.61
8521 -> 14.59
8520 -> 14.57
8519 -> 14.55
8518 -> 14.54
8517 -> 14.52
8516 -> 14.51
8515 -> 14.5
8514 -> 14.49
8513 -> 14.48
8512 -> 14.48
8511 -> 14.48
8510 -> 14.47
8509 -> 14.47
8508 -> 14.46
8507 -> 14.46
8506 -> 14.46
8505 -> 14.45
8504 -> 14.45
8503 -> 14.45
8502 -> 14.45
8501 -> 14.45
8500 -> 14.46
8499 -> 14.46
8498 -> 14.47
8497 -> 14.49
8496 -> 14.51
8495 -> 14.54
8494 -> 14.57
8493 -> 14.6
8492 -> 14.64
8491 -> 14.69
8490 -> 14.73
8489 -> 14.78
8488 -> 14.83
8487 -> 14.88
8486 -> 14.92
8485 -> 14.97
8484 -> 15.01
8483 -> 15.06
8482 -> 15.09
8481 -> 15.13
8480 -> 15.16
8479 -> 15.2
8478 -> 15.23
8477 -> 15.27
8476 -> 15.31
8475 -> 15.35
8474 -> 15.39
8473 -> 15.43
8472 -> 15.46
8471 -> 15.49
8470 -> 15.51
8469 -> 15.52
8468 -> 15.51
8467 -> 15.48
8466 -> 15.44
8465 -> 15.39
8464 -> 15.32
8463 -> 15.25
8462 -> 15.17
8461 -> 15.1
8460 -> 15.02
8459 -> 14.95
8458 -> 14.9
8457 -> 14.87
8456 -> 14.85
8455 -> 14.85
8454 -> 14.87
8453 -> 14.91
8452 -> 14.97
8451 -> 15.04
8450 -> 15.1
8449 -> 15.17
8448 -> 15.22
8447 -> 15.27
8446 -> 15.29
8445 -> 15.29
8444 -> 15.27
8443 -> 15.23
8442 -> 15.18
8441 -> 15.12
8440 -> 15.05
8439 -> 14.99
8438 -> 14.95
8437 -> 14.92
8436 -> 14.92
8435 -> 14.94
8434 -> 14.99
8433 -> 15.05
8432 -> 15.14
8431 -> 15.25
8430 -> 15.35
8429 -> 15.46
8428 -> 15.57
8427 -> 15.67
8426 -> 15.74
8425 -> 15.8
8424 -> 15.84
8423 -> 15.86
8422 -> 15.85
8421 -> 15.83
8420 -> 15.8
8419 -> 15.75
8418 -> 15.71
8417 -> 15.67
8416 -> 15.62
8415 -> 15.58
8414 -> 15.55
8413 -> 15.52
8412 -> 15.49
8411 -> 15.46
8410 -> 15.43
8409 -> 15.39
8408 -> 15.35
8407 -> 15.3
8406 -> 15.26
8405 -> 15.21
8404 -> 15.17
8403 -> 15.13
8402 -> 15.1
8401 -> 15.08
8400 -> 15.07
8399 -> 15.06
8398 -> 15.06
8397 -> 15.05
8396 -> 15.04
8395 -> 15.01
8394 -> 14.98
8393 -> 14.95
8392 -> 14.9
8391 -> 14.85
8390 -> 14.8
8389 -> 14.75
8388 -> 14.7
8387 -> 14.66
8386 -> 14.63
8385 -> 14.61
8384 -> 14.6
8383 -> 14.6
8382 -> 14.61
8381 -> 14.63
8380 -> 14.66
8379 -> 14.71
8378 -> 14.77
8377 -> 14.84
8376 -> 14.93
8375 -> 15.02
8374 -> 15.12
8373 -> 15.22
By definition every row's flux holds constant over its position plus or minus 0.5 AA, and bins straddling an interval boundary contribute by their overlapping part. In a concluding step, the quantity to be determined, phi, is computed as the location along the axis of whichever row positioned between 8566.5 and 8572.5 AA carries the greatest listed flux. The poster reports 8567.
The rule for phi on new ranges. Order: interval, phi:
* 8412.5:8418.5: 8418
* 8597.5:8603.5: 8598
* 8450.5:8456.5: 8451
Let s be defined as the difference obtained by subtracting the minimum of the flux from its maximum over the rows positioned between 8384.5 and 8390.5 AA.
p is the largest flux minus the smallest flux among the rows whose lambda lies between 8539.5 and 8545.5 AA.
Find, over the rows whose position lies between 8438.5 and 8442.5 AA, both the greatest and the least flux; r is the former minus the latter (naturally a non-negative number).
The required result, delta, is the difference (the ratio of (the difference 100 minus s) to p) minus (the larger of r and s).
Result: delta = 554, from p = 0.18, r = 0.19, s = 0.19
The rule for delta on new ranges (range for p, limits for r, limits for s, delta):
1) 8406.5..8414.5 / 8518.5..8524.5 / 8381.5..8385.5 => 400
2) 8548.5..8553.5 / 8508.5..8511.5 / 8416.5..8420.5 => 333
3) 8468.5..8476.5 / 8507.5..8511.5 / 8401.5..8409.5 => 475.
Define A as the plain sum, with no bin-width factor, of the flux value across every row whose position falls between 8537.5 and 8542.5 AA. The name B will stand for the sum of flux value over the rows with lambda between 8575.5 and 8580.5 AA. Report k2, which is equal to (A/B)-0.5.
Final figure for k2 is 0.482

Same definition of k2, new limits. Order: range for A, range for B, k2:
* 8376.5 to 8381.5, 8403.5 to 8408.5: 0.465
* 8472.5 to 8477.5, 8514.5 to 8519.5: 0.557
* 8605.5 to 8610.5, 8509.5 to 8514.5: 0.521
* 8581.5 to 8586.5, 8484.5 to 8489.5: 0.495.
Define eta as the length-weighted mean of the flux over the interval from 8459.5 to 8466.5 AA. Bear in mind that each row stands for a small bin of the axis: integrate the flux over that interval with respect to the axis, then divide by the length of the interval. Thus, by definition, 15.2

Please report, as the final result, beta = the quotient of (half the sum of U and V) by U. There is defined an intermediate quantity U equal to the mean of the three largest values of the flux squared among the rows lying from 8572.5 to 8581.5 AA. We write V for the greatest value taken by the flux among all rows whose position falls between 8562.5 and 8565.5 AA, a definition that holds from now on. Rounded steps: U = 214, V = 14.89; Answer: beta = 0.535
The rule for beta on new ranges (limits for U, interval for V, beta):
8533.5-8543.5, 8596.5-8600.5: 0.536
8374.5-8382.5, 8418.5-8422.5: 0.536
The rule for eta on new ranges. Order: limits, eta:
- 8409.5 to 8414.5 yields 15.5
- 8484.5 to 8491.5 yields 14.8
